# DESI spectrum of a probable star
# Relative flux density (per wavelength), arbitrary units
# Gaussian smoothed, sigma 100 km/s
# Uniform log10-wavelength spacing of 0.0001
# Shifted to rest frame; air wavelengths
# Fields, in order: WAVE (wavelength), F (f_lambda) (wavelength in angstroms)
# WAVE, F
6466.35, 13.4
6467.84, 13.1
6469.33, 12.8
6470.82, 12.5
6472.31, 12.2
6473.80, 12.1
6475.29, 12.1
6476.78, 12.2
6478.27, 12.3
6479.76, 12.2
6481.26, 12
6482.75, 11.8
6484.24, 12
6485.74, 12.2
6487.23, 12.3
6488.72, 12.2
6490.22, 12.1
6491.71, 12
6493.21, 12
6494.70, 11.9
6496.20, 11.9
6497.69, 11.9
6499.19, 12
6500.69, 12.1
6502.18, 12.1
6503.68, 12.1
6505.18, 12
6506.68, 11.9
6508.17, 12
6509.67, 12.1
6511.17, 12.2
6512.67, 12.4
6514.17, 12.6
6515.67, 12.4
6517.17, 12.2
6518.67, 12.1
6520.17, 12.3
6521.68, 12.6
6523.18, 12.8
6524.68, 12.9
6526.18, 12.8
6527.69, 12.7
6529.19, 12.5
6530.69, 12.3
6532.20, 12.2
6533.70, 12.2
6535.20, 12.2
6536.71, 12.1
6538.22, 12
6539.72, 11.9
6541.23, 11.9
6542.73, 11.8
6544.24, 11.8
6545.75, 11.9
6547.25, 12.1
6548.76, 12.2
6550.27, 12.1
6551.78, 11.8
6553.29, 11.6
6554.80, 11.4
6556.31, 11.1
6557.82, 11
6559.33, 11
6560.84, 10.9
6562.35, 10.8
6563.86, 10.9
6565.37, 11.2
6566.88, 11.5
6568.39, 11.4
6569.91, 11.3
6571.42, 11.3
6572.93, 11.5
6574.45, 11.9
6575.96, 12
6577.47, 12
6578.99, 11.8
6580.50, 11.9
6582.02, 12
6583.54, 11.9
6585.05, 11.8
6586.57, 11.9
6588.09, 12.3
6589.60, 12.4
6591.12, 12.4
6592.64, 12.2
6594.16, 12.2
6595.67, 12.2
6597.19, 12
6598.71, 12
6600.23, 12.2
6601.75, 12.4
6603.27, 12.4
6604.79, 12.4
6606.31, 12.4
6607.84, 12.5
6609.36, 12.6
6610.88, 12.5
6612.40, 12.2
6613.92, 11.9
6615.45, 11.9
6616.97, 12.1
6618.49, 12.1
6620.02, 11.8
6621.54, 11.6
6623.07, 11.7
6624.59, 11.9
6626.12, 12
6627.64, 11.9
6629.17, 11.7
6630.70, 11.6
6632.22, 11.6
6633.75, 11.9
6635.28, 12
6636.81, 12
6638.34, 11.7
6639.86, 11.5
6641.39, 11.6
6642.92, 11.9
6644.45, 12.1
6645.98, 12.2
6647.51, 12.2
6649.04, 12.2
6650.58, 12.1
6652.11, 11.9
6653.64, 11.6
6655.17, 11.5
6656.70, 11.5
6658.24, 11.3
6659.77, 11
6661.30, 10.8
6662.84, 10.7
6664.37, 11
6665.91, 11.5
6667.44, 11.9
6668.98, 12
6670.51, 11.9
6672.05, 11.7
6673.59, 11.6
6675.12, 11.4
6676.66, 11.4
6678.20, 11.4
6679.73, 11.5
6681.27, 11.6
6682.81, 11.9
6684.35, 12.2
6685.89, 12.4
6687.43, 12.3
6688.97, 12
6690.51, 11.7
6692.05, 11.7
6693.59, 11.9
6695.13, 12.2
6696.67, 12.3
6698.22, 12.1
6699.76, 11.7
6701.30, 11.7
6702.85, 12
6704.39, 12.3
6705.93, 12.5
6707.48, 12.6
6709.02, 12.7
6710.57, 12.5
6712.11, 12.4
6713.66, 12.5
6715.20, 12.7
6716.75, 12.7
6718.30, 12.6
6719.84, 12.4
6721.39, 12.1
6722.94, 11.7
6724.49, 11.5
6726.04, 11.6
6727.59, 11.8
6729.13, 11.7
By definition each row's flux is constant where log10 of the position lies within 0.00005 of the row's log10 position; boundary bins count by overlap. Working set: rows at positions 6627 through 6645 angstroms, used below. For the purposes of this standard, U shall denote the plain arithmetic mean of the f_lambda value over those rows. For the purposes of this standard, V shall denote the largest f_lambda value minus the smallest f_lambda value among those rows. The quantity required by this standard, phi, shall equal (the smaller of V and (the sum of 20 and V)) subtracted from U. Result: 11.2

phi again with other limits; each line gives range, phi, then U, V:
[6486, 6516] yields 11.4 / 12.1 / 0.70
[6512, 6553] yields 11.2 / 12.3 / 1.10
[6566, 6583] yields 11.0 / 11.7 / 0.70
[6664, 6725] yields 10.3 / 12.0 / 1.70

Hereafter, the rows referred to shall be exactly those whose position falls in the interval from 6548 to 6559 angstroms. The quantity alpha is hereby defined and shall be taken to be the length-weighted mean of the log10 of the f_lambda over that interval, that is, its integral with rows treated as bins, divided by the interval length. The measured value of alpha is 1.06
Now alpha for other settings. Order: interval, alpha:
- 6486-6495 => 1.08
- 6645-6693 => 1.07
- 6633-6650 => 1.08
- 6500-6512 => 1.08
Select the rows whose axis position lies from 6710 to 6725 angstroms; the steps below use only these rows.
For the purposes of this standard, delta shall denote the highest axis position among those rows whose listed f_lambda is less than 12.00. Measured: 6724.49 angstroms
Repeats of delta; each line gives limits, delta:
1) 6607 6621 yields 6620.02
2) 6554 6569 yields 6568.39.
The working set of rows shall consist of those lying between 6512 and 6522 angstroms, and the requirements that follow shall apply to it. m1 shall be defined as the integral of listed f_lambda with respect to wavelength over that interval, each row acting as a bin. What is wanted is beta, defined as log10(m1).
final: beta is 2.1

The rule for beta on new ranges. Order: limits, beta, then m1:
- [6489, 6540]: 2.8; 623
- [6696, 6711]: 2.3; 183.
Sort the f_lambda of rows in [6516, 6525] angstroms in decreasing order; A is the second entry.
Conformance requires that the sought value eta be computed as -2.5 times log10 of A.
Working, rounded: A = 12.8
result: -2.768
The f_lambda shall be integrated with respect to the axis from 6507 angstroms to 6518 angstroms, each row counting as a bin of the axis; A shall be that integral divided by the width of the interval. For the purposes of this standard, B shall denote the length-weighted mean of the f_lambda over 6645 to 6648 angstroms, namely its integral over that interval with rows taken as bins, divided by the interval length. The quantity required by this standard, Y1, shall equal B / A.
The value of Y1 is 0.99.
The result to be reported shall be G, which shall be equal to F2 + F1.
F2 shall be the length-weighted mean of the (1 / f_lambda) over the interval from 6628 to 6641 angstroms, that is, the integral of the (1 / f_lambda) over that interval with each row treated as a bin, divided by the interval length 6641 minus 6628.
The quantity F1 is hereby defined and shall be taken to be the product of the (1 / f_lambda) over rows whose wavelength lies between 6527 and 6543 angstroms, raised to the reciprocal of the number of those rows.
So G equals 0.167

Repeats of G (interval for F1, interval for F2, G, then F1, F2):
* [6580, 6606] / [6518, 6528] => 0.162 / 0.0823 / 0.0793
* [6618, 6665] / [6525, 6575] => 0.171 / 0.0855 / 0.0853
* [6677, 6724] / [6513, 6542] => 0.163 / 0.0824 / 0.0810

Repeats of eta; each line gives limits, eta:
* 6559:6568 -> -2.623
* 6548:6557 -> -2.707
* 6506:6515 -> -2.734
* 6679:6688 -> -2.725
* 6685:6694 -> -2.725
